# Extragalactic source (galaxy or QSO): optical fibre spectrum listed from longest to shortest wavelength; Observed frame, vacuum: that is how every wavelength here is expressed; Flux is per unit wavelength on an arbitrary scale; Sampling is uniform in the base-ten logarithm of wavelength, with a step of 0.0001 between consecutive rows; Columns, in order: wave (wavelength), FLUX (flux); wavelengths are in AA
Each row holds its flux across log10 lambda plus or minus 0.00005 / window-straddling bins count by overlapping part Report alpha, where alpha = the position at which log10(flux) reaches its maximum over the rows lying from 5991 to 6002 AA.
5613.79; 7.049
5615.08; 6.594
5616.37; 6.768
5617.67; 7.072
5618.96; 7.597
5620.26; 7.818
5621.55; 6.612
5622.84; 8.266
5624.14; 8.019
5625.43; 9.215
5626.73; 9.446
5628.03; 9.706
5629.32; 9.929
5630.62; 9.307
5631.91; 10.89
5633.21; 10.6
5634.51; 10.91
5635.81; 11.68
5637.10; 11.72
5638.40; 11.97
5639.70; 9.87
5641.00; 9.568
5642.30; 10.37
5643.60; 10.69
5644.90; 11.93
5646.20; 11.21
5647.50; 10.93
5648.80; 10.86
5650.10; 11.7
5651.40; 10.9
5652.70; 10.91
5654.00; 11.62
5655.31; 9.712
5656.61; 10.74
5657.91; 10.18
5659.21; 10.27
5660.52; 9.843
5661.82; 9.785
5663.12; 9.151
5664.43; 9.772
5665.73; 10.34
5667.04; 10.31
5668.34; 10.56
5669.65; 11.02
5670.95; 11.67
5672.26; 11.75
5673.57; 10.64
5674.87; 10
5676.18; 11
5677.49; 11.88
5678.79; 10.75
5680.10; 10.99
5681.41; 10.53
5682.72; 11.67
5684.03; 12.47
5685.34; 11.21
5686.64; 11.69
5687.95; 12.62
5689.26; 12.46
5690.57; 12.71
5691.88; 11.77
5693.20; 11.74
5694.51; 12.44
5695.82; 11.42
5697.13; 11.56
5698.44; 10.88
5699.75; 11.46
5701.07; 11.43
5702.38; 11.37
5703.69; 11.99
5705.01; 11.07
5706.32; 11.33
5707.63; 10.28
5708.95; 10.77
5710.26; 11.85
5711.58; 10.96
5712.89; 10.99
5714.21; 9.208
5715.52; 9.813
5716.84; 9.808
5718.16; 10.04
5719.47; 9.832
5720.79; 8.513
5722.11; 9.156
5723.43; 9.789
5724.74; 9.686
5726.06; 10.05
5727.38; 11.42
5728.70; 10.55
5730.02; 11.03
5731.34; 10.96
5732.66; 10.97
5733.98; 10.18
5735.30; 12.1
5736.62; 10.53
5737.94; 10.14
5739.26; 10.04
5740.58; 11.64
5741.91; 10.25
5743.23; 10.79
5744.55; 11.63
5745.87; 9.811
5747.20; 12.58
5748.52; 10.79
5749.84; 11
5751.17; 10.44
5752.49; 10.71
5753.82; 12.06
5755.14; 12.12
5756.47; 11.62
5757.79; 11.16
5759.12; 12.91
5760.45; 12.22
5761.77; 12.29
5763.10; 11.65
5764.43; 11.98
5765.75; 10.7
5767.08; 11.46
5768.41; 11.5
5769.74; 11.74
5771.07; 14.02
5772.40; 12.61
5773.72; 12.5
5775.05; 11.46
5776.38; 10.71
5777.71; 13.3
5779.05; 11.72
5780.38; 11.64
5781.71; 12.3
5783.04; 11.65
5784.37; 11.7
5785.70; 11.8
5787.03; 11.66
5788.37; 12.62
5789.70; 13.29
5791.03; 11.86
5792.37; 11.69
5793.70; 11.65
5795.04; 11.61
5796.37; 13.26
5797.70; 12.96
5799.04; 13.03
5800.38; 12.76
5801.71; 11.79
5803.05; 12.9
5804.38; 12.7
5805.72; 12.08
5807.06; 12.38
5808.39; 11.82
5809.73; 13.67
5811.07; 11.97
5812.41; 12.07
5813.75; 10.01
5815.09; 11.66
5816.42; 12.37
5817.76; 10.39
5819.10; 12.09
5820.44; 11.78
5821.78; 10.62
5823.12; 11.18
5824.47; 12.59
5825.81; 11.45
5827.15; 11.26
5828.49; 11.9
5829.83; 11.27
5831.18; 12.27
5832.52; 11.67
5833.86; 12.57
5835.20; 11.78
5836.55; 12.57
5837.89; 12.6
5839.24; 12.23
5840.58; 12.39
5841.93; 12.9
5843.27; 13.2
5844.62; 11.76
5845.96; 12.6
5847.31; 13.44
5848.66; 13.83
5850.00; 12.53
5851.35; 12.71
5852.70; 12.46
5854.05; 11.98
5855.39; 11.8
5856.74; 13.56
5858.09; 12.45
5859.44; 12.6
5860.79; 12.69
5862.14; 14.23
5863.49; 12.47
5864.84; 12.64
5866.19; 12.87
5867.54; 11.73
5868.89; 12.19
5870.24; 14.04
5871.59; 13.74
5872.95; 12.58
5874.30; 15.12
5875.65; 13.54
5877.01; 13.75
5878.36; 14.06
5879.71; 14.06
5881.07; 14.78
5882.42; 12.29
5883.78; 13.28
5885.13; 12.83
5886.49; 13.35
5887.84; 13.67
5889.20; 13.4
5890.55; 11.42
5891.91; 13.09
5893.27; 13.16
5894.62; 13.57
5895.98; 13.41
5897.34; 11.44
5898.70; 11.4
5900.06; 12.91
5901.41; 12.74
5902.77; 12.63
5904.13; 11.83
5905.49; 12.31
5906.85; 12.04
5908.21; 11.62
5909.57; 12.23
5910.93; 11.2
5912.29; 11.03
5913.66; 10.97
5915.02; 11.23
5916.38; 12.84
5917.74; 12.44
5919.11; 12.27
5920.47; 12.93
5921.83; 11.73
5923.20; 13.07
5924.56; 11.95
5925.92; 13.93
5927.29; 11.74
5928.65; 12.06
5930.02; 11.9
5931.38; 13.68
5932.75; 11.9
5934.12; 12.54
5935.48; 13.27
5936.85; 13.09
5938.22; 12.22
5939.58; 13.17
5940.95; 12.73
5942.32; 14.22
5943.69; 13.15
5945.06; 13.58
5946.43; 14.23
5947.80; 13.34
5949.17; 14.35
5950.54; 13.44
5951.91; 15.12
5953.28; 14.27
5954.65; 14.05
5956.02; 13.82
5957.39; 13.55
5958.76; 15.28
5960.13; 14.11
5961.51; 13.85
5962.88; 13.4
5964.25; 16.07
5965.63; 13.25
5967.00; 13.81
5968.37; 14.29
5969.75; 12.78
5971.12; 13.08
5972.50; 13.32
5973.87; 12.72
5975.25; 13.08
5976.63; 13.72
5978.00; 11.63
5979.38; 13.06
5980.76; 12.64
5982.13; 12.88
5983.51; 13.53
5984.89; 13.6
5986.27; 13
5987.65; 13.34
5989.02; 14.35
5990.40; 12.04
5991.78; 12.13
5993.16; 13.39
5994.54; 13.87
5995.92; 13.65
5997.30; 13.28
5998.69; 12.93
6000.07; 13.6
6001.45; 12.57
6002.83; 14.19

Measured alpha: 5994.54 AA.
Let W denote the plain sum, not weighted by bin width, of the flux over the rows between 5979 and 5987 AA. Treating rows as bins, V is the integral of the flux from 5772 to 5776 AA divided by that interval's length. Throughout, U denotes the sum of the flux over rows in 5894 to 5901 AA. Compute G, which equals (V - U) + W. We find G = 28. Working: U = 63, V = 12.1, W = 79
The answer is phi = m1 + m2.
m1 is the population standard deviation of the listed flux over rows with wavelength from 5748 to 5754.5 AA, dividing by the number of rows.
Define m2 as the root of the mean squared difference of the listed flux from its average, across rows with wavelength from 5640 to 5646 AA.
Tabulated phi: 1.41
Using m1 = 0.56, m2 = 0.85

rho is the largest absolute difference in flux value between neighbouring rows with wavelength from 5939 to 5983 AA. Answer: 2.82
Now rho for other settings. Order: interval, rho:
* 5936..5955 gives 1.68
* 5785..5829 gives 2.06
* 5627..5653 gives 2.10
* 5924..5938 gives 2.19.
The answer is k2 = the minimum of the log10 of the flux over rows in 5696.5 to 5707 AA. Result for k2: 1.04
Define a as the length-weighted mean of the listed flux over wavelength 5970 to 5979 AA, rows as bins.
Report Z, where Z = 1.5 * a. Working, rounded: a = 12.9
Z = 19.4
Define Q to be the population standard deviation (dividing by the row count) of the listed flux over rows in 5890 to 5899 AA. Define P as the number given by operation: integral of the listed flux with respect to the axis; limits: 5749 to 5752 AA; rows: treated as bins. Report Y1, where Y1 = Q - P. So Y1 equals -31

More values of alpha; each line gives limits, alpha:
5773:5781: 5777.71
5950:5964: 5958.76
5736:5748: 5747.20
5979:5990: 5989.02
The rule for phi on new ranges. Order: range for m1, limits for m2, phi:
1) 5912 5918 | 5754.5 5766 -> 1.40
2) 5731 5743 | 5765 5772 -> 1.81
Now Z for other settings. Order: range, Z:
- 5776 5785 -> 17.8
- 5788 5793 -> 18.5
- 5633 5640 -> 16.8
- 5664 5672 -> 16.0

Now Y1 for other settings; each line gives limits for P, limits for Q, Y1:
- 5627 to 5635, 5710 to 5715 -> -80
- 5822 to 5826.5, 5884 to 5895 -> -52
